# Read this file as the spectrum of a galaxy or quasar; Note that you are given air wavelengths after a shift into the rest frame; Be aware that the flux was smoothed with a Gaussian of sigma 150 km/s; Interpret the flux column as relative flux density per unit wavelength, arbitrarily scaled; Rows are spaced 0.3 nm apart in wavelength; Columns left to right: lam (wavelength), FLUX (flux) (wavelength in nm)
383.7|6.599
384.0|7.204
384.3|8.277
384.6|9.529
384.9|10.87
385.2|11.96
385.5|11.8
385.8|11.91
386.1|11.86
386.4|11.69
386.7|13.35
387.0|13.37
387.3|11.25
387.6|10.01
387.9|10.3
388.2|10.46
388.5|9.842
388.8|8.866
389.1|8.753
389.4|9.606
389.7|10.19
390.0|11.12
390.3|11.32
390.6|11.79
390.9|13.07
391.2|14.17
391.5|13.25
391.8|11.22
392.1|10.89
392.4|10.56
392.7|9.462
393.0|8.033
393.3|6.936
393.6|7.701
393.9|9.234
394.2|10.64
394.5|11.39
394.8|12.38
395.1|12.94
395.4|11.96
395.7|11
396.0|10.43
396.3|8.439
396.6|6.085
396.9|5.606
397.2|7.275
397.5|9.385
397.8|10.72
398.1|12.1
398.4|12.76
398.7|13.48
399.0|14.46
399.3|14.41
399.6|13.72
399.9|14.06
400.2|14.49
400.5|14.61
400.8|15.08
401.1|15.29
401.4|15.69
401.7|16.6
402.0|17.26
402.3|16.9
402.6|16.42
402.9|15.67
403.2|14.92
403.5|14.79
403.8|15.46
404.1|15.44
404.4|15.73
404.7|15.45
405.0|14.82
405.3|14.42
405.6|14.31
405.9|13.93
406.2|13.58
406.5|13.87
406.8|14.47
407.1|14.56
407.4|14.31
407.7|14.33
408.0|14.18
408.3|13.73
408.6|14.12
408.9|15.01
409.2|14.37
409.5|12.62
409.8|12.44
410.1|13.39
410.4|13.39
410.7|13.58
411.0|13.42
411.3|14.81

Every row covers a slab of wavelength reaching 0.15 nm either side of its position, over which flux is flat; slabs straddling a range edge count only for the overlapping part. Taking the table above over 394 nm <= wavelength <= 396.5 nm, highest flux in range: 12.94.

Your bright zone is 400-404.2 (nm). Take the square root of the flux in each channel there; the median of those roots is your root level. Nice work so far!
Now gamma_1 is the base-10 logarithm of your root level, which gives 0.59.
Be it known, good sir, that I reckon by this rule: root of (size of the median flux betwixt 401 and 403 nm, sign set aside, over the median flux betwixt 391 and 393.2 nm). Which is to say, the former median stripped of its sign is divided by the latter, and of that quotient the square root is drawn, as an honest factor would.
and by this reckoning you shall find 1.23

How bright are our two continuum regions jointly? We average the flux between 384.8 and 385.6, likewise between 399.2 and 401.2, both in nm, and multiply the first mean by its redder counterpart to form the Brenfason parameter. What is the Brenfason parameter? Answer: 168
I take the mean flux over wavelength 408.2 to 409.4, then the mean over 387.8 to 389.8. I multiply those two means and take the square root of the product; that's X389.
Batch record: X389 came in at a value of 11.8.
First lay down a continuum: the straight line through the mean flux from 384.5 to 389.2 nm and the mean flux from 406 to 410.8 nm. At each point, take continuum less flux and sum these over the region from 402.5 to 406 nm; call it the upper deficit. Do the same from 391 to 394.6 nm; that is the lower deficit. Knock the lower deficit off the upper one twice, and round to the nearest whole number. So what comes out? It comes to -58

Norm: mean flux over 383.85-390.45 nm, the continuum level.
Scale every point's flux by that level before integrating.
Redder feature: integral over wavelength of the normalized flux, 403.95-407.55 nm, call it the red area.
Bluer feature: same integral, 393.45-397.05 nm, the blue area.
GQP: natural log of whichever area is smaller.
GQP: 1.20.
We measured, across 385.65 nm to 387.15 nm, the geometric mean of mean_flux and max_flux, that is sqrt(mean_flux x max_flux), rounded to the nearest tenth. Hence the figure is 12.9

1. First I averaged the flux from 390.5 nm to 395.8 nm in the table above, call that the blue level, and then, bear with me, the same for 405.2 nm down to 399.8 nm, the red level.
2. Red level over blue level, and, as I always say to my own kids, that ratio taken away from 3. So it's 1.58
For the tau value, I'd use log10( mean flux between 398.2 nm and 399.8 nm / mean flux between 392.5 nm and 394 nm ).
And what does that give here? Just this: 0.22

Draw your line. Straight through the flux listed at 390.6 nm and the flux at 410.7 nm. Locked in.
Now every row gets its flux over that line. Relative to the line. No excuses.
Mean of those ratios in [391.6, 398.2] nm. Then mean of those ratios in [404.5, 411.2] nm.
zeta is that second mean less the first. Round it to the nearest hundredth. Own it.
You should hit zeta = 0.25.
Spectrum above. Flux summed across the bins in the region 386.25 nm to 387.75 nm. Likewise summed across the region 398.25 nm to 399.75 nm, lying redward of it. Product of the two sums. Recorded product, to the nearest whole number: 4107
